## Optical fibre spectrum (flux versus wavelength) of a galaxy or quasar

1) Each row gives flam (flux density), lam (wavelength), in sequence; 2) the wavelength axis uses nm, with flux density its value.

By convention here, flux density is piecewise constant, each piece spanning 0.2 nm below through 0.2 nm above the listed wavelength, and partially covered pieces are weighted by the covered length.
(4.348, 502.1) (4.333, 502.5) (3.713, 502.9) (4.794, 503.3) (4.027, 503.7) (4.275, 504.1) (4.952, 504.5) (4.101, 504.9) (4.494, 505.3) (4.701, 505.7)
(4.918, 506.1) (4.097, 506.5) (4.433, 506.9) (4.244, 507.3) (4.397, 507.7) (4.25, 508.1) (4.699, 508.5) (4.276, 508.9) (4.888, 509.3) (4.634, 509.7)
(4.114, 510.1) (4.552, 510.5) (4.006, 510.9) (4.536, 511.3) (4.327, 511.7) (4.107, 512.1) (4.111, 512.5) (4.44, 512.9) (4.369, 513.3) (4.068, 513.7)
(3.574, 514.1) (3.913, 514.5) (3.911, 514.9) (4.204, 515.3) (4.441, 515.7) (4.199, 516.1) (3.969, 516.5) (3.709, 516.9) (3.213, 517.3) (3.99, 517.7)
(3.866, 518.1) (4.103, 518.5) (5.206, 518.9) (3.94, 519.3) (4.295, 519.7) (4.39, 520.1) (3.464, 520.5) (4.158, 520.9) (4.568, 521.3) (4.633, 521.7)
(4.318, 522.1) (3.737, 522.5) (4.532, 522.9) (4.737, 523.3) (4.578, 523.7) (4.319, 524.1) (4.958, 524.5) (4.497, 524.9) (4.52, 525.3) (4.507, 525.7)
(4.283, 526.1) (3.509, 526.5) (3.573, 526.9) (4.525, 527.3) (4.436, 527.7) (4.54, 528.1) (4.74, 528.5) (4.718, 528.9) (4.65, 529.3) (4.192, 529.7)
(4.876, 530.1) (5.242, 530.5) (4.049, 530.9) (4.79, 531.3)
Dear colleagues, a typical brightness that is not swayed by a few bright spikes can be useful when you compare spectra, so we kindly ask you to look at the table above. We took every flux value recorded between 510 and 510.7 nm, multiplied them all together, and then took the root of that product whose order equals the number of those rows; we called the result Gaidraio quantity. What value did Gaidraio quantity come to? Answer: 4.33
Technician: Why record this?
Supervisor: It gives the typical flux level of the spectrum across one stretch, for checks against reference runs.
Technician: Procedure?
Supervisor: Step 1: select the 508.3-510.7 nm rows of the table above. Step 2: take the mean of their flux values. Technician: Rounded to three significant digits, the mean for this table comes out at 4.53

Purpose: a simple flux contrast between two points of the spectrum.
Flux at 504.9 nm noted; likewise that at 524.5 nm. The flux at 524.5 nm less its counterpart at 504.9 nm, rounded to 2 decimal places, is 0.86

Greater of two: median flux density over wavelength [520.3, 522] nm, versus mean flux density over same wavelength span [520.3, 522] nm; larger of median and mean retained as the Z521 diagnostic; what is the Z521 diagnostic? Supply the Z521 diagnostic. 4.36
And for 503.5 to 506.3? 4.50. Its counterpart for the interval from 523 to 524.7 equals 4.66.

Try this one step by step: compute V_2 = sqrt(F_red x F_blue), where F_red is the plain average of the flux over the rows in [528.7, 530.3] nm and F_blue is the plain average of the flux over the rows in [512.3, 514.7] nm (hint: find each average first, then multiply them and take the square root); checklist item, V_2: 4.34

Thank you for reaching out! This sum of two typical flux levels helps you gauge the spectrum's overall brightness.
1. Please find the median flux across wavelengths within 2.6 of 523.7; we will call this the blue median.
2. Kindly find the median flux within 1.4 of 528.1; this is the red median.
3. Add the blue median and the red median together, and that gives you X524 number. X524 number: 9.06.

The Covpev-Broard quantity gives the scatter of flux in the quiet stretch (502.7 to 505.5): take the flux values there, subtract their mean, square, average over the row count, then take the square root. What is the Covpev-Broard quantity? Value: 0.41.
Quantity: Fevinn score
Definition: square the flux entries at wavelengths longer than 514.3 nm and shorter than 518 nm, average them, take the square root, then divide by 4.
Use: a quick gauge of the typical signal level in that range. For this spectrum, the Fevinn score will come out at 0.99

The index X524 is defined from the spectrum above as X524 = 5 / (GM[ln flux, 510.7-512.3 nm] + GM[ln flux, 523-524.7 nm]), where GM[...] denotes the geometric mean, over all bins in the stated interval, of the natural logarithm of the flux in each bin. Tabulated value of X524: 1.679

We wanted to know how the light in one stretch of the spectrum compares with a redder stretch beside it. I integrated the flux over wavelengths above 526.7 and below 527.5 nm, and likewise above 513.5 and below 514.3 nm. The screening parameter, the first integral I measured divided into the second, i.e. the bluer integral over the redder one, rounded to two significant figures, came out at 0.94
